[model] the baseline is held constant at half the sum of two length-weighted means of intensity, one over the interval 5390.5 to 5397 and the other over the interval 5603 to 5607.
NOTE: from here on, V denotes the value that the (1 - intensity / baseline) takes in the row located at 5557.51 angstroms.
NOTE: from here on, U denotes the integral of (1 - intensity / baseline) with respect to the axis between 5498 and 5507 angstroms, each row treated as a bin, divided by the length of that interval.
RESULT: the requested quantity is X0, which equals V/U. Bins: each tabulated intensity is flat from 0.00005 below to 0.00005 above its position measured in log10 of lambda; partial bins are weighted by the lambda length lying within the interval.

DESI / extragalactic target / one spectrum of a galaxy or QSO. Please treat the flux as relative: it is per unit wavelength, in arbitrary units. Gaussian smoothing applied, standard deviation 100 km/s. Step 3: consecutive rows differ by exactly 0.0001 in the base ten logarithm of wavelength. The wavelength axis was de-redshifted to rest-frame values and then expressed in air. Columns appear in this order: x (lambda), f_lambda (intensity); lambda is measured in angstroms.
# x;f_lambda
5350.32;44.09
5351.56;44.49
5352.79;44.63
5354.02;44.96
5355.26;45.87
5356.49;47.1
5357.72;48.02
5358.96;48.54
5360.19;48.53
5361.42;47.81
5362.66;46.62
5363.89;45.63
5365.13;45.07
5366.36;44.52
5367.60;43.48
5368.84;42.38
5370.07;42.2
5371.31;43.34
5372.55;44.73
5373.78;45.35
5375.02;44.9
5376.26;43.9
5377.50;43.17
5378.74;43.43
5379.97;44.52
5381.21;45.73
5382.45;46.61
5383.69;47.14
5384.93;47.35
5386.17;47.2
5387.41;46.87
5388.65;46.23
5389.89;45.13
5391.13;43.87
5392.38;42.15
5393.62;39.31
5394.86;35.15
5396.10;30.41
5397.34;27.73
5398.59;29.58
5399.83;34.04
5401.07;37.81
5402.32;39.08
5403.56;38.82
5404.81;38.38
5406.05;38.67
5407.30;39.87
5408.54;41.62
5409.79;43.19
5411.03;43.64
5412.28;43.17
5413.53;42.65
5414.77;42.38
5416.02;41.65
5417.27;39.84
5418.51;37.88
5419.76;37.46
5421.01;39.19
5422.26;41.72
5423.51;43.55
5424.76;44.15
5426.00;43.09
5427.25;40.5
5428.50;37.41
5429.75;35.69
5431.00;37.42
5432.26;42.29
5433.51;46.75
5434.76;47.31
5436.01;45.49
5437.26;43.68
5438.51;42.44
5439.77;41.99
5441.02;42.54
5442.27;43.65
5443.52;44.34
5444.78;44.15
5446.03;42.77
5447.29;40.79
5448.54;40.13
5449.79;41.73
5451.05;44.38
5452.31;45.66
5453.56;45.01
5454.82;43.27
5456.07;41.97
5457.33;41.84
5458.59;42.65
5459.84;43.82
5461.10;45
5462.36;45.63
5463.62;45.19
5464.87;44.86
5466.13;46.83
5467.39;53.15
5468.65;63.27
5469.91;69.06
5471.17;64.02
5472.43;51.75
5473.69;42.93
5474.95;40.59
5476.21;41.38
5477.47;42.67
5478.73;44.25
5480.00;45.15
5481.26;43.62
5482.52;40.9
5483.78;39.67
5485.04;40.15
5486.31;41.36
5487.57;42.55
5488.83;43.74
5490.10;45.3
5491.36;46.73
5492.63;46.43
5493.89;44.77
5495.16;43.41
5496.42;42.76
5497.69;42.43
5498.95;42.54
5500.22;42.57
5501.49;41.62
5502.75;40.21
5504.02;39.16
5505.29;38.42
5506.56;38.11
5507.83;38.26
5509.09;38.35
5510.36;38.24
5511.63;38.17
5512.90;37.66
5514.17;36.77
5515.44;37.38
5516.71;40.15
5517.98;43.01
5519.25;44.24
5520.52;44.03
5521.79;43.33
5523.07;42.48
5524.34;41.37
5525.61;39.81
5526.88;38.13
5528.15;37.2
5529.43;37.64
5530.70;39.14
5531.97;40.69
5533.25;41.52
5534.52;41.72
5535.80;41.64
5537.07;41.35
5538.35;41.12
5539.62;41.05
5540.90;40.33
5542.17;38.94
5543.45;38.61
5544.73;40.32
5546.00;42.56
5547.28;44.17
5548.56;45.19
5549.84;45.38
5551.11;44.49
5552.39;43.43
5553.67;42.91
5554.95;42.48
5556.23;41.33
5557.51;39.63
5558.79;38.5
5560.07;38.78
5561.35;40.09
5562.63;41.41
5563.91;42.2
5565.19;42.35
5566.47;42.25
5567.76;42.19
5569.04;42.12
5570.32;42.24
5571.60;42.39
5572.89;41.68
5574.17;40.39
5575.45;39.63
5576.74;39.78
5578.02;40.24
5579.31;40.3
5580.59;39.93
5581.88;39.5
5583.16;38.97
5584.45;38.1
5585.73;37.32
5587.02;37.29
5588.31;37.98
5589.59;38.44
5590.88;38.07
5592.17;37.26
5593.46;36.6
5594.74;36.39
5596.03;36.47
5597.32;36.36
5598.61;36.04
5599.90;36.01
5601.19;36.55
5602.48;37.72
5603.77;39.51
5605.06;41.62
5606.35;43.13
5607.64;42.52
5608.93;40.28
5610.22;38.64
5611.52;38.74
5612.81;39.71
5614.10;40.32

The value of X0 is 0.1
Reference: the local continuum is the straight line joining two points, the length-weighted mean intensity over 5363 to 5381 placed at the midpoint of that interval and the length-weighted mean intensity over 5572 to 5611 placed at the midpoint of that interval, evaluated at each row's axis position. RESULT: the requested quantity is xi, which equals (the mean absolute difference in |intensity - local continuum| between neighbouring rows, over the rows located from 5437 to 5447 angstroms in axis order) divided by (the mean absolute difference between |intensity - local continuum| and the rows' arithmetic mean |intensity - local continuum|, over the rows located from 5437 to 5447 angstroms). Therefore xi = 1.19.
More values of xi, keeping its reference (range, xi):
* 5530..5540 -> 1.31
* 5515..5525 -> 1.34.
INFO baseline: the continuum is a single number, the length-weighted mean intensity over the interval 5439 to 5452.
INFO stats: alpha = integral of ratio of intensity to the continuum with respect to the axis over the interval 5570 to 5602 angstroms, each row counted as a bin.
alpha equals 28.9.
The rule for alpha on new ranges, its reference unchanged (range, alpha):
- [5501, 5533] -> 29.8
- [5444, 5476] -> 35.0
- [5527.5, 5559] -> 30.5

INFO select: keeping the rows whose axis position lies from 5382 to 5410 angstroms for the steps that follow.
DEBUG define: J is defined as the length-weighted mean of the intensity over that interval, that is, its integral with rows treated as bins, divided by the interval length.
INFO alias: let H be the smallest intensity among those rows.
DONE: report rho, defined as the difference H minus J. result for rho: -12.4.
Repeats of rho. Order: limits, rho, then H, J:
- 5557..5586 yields -3.2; 37.32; 40.5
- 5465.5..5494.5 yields -7.3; 39.67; 47.0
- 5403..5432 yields -4.8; 35.69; 40.5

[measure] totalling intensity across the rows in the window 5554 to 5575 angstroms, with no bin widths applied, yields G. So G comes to 660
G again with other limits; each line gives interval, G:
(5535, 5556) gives 674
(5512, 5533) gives 643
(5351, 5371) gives 730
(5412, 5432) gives 648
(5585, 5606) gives 600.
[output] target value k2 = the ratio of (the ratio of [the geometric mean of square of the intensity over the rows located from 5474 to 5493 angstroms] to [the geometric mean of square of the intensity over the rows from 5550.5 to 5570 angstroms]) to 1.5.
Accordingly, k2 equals 0.71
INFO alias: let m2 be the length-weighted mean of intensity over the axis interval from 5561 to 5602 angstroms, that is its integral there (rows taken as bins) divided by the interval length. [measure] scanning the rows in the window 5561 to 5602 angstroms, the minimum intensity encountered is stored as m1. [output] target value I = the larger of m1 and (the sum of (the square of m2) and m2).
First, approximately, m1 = 36.01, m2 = 39.2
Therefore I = 1580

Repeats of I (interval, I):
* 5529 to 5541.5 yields 1695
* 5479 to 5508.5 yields 1822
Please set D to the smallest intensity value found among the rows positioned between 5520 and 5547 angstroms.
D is 37.2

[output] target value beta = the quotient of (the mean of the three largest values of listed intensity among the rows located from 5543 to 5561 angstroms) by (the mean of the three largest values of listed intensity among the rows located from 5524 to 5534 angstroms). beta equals 1.1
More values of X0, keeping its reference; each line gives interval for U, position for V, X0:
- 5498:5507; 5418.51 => -1.7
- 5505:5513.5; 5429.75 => 2.8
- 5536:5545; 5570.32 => 3.5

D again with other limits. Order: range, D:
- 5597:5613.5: 36.01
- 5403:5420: 37.46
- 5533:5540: 41.05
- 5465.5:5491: 39.67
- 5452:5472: 41.84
